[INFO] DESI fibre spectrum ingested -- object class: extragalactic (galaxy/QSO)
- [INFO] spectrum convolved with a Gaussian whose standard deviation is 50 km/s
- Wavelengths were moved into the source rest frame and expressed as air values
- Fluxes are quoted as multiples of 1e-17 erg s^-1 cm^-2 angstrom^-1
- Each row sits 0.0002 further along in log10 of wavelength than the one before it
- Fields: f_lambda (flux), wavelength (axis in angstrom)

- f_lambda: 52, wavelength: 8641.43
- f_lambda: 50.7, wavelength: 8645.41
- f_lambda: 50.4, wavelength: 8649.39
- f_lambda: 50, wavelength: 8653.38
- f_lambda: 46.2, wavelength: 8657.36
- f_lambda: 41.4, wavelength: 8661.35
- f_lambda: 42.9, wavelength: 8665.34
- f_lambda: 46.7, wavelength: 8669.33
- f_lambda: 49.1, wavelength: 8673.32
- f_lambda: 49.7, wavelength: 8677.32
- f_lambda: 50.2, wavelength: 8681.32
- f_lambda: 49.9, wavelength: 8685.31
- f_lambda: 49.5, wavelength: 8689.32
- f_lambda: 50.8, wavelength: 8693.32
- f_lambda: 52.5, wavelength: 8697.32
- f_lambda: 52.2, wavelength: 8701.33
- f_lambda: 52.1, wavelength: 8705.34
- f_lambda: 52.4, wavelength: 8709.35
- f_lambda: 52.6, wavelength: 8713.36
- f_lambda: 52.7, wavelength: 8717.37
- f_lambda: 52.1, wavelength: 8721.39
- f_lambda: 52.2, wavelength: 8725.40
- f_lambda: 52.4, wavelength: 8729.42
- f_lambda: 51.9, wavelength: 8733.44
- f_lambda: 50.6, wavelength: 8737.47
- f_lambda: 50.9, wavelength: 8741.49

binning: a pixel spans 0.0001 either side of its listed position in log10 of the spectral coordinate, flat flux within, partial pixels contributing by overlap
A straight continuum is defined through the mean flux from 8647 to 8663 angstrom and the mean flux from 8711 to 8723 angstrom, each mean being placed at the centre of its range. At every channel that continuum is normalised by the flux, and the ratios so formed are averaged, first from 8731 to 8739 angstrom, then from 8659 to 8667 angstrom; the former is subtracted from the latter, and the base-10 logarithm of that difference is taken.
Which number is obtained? -1.1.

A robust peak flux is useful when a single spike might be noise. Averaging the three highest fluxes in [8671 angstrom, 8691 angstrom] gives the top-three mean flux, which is 49.9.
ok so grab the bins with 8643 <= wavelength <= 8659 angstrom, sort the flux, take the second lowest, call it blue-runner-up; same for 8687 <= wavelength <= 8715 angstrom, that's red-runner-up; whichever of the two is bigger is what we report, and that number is 50.80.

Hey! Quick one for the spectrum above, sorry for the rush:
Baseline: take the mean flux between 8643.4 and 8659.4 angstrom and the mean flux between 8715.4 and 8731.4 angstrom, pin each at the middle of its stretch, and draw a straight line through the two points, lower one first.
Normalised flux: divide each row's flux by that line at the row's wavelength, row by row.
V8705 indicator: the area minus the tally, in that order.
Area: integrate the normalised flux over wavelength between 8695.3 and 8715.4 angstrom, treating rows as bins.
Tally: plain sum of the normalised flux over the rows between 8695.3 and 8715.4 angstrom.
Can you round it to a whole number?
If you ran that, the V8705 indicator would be 15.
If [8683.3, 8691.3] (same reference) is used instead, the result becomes 6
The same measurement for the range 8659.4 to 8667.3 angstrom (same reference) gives 5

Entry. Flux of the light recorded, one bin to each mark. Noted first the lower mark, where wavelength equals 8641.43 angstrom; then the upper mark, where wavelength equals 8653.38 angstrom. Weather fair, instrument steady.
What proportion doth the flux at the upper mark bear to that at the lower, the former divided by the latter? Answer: 0.96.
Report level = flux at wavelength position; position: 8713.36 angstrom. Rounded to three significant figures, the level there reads 52.6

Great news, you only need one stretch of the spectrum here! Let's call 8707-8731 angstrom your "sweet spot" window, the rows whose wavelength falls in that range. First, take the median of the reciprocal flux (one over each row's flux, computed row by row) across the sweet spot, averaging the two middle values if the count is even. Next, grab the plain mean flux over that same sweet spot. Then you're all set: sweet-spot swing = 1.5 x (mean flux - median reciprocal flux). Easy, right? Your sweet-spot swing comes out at 78.6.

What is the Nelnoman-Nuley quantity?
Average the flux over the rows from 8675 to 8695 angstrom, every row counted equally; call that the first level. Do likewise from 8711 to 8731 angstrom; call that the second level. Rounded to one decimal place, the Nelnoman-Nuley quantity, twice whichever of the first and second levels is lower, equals 100.0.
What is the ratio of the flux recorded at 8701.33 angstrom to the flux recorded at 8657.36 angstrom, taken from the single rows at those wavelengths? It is 1.13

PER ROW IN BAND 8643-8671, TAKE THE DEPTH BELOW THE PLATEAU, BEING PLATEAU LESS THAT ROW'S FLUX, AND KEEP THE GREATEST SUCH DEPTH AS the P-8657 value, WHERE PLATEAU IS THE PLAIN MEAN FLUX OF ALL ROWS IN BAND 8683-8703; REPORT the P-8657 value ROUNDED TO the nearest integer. 10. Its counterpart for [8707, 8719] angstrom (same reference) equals -1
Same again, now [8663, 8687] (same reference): 8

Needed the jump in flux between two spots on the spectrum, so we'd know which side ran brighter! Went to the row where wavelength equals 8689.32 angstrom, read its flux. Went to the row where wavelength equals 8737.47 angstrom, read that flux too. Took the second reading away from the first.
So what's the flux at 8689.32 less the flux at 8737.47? -1.1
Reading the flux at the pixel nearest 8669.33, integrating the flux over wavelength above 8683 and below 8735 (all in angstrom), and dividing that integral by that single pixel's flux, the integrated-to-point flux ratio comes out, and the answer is 58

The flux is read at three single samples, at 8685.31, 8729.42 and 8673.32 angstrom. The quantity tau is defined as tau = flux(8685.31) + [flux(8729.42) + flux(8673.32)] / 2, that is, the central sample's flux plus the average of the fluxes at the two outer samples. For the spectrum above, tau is 101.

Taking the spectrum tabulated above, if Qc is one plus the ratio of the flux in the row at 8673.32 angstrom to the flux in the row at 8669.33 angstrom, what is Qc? 2.05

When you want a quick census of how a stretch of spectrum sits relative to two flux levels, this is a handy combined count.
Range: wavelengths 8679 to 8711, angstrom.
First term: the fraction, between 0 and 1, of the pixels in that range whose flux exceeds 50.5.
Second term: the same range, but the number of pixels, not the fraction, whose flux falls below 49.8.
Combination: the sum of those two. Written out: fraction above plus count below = 1.6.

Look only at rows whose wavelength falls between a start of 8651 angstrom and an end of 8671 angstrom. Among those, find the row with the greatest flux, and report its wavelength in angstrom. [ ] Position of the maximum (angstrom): 8653.38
